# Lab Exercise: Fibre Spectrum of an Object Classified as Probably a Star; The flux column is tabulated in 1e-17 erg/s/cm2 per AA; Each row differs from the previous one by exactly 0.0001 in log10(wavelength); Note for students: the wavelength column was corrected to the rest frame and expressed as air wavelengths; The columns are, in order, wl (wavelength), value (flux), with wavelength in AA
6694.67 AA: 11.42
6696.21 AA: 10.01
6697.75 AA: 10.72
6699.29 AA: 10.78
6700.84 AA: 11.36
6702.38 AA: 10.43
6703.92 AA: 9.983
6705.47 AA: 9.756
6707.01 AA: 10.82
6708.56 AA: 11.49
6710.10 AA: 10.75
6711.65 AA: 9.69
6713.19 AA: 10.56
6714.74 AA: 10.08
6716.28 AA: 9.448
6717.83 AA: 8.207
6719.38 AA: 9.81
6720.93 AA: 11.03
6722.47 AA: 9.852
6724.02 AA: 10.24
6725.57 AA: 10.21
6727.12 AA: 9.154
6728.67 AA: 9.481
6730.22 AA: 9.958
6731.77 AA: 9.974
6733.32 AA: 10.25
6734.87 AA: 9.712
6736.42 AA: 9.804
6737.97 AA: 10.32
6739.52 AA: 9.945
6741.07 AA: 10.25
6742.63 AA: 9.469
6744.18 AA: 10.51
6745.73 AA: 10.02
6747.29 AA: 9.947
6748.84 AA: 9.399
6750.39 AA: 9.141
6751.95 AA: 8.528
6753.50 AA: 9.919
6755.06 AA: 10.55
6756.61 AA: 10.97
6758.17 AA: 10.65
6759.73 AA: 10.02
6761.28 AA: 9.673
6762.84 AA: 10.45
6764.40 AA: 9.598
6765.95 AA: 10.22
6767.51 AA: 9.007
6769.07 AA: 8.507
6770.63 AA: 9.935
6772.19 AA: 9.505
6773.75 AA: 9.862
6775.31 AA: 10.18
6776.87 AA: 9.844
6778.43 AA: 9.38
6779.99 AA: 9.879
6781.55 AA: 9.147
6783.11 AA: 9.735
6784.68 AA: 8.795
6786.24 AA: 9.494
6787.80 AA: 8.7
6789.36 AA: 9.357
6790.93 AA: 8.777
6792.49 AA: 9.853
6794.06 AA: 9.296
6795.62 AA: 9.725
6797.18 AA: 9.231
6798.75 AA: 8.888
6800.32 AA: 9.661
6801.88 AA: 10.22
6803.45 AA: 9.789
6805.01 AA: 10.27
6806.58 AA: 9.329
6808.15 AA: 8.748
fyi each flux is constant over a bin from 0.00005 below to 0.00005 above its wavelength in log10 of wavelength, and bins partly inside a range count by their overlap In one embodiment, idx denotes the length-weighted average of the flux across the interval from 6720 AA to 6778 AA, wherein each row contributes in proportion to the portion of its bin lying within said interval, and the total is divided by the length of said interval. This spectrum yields 9.9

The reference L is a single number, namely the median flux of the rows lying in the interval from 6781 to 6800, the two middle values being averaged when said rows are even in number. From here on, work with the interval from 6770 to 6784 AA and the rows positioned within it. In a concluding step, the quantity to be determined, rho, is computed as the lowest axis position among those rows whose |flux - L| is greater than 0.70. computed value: 6775.31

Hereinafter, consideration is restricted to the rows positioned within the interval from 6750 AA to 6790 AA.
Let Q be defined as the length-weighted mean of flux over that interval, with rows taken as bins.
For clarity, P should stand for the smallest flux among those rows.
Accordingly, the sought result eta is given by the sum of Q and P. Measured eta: 18.2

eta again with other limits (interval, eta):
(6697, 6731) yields 18.4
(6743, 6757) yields 18.4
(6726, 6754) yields 18.3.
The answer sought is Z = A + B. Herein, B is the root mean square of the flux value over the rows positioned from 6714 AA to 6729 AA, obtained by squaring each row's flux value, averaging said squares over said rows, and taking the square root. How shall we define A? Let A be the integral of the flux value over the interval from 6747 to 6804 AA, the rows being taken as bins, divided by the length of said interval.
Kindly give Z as 19.4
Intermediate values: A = 9.6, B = 9.8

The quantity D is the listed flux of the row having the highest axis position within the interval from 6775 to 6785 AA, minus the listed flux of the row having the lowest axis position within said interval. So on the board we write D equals -1.4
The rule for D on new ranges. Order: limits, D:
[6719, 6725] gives 0.4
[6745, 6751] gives -0.9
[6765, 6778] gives -0.4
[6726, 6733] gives 0.8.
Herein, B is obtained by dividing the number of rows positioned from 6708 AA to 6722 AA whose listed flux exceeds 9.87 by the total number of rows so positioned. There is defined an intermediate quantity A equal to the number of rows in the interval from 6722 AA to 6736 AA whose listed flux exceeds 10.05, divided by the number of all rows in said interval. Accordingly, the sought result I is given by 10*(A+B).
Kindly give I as 8.9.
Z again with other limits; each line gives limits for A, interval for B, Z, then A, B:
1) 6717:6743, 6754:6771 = 19.9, 9.9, 10.0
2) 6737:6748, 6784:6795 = 19.2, 10.1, 9.2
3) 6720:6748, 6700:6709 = 20.7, 10.0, 10.7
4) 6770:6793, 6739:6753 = 19.2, 9.5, 9.7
